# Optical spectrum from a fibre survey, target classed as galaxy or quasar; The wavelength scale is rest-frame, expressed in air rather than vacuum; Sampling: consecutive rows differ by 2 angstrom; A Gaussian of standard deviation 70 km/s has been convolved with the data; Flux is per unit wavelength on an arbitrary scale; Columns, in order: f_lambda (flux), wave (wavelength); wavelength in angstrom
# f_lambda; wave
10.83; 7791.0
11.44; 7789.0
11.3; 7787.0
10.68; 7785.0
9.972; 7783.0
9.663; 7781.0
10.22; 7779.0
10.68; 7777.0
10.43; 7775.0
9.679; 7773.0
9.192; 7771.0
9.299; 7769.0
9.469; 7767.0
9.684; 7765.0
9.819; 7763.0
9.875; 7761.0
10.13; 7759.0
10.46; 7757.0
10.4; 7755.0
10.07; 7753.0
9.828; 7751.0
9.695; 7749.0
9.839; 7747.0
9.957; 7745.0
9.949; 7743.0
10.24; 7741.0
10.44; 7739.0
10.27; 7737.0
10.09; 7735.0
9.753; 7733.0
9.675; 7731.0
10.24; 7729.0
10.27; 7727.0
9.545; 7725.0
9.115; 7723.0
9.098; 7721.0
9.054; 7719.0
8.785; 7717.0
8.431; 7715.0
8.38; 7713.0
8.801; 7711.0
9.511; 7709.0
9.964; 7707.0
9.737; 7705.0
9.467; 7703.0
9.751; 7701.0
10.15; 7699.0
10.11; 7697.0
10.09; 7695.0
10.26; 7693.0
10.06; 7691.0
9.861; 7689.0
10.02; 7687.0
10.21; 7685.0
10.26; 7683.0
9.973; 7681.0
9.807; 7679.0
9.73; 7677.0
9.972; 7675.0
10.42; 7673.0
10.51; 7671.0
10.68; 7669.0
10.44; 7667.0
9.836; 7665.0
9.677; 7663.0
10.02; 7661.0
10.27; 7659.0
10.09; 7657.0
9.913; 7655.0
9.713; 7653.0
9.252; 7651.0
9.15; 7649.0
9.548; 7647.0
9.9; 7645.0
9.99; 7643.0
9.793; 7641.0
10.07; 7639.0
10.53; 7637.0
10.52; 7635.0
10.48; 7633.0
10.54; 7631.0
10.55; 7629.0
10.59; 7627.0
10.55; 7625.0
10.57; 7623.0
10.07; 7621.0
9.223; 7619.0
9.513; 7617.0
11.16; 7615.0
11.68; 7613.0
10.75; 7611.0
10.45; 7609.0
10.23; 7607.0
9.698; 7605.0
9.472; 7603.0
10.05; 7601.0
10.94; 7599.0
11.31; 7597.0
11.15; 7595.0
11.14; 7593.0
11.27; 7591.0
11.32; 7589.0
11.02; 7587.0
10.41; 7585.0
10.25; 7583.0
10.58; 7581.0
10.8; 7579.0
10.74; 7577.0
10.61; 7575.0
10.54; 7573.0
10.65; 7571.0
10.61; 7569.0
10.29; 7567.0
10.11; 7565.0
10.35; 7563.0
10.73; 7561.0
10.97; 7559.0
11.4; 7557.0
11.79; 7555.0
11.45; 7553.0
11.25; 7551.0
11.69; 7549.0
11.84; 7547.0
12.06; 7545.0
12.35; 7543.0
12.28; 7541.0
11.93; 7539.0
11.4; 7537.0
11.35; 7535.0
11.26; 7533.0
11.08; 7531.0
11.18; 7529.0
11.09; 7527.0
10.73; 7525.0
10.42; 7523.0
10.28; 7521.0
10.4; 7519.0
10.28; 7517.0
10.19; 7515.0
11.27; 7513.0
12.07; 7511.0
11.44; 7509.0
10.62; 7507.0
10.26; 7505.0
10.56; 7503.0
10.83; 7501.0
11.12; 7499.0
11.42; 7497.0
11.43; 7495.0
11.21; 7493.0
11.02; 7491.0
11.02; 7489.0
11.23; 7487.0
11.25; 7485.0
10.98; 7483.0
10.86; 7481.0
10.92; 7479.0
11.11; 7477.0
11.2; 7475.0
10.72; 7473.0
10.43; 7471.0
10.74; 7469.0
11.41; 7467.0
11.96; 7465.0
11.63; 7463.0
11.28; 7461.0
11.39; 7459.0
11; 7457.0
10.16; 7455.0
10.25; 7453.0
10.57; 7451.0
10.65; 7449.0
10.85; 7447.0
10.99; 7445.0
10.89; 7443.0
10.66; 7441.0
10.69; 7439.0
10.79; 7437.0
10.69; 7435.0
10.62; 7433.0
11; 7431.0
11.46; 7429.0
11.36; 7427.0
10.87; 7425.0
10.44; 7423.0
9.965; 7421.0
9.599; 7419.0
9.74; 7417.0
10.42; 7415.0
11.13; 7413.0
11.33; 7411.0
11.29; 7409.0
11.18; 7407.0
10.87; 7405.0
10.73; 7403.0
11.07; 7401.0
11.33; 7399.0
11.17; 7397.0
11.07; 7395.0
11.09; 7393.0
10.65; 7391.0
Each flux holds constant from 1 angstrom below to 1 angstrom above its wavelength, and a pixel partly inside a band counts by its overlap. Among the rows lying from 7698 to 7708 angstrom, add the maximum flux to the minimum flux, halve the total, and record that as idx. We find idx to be 9.81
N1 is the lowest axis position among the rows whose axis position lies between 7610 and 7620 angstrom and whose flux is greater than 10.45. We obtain 7611.0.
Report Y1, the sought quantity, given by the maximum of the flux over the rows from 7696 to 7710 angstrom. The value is 10.15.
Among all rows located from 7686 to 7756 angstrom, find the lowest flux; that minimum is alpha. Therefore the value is 8.38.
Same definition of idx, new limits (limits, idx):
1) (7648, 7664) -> 9.71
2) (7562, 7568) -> 10.23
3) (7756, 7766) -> 10.07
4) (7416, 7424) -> 10.02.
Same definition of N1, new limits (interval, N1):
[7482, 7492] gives 7483.0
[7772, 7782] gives 7777.0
